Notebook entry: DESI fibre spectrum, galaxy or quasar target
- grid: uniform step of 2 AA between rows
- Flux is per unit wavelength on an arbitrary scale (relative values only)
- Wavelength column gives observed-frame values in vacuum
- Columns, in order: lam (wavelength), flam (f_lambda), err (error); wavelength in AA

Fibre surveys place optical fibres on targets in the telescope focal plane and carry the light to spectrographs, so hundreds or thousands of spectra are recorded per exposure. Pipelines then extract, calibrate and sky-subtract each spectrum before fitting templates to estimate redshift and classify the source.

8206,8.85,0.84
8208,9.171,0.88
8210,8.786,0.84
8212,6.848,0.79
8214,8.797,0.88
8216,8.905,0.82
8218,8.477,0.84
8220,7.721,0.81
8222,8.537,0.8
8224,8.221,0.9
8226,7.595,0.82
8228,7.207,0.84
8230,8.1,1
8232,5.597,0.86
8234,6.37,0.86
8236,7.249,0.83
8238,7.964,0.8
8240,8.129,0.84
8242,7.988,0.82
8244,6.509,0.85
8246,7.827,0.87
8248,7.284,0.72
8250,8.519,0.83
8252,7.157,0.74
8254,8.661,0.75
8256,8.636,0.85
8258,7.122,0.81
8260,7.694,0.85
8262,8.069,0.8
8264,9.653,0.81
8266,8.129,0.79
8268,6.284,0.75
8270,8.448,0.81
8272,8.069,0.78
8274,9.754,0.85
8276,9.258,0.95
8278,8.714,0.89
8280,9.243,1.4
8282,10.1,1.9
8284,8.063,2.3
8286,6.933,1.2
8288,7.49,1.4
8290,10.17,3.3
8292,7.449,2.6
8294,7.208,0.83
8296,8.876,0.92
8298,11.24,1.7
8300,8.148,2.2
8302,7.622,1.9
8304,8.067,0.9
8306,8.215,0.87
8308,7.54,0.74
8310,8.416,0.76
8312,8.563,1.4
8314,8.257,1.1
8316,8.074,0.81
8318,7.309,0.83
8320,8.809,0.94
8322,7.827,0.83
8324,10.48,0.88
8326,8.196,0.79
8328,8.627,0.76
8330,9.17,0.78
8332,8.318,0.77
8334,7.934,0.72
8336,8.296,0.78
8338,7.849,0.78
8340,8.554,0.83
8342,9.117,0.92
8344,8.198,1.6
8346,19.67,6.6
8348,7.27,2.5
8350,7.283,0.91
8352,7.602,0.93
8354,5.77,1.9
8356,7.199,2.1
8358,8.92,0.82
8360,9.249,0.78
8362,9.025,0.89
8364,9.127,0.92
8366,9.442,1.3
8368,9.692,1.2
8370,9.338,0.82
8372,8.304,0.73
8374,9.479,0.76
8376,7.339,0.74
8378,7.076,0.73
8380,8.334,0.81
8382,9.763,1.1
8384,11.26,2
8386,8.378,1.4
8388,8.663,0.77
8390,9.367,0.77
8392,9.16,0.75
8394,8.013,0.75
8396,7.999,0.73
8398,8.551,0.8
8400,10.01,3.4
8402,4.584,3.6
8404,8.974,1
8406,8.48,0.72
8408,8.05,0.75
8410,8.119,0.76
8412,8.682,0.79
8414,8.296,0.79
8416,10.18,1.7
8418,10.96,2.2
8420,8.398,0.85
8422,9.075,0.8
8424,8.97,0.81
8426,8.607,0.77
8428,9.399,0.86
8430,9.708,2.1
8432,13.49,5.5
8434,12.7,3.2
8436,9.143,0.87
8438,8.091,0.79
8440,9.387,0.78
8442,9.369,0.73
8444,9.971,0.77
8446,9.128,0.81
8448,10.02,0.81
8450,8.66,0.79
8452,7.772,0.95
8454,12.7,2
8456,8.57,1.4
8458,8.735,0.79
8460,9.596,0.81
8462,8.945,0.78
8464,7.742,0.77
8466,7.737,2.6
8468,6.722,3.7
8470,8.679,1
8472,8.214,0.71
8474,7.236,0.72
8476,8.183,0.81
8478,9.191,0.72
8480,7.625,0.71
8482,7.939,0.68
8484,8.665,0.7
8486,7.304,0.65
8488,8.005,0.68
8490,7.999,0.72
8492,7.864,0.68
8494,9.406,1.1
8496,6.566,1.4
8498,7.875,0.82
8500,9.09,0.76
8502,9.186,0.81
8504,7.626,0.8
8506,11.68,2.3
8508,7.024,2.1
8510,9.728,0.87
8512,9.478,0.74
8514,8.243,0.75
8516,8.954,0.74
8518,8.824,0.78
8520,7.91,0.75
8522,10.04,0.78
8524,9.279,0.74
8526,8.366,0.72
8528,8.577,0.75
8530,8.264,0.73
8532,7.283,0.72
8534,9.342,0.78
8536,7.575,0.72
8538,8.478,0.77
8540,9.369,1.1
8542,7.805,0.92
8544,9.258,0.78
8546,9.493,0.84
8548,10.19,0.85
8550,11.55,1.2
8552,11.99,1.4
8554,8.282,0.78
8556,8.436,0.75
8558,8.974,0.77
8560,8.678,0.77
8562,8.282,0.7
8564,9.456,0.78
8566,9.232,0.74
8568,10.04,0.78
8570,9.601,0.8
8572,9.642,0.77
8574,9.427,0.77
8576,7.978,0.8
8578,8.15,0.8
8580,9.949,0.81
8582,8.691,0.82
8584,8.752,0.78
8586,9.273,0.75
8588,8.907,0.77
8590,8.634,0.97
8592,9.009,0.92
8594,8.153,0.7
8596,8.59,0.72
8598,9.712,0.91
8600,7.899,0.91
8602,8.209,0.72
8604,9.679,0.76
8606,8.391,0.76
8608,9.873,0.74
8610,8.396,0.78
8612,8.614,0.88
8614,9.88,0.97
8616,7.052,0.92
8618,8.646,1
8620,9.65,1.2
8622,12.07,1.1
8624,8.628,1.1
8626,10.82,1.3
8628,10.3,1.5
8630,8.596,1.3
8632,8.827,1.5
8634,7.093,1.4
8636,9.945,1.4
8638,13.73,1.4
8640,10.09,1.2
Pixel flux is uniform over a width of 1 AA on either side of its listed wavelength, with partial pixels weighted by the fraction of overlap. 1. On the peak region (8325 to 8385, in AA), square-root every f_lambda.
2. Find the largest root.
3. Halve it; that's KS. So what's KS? 2.22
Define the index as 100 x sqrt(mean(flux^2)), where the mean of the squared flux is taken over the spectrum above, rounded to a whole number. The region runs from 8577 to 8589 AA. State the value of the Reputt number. 897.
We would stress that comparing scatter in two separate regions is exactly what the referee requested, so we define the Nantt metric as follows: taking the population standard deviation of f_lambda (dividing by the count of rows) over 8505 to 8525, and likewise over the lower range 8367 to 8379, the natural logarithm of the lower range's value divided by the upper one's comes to -0.2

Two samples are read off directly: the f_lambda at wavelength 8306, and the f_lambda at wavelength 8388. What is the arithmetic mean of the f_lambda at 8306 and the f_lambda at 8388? 8.44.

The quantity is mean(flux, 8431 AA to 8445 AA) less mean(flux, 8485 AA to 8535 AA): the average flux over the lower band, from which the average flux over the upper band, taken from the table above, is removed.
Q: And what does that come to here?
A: 1.8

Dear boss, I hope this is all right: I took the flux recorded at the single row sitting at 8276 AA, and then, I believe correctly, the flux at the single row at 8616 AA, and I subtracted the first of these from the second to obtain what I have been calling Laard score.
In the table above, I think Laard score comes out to -2.2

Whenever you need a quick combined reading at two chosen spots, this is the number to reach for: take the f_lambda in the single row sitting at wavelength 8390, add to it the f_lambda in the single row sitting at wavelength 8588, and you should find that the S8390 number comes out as 18.3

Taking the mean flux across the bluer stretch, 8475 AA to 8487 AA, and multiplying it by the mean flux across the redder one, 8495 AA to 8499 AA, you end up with 59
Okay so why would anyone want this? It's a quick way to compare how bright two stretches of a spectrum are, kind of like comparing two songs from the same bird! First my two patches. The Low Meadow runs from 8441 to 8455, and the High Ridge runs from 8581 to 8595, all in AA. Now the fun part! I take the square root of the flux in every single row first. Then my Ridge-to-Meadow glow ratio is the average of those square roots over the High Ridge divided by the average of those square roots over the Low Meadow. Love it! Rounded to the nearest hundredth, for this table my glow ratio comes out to 0.96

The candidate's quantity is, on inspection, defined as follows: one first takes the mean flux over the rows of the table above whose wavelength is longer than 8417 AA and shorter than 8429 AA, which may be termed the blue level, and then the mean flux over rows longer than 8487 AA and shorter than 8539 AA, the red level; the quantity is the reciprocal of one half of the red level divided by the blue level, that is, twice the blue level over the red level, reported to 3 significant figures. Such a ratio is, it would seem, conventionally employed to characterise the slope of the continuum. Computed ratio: 2.16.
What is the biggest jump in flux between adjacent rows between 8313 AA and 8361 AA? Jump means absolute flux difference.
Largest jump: 12.4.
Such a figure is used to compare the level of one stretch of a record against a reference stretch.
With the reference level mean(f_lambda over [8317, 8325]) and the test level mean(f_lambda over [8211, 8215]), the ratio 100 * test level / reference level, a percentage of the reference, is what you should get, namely 90.9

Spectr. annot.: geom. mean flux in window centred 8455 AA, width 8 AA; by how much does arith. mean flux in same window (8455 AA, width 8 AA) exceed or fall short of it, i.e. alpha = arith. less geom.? 0.17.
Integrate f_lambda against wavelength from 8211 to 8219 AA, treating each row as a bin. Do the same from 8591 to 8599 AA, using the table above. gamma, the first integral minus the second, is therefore -5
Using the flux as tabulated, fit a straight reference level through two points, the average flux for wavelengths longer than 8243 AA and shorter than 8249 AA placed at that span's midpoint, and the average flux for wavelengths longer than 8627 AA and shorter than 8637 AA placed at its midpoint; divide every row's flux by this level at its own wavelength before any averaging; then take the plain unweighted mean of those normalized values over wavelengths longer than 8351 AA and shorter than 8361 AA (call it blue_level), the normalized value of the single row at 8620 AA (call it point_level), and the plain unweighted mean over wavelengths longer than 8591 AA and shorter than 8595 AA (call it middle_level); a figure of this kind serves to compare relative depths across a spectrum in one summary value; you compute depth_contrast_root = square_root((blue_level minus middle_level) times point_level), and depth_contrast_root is 0.17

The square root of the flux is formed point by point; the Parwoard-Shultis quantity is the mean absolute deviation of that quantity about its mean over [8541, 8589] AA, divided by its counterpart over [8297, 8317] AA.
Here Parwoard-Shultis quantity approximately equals 1.2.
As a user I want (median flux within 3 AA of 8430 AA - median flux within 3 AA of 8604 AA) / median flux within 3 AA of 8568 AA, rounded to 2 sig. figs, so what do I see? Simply 0.14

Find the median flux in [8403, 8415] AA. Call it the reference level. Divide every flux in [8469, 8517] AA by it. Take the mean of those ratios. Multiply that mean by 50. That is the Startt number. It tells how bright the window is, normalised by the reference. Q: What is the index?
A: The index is 50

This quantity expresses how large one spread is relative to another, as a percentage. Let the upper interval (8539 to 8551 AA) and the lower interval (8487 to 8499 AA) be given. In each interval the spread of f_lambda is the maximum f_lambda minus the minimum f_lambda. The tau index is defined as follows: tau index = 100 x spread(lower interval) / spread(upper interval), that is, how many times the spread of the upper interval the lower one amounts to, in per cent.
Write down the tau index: 76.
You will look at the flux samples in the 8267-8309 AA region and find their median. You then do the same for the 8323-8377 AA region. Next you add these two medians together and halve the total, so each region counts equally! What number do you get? 8.35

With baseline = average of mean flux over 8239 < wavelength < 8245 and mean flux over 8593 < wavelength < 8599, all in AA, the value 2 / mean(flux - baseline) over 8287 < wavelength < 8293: 11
